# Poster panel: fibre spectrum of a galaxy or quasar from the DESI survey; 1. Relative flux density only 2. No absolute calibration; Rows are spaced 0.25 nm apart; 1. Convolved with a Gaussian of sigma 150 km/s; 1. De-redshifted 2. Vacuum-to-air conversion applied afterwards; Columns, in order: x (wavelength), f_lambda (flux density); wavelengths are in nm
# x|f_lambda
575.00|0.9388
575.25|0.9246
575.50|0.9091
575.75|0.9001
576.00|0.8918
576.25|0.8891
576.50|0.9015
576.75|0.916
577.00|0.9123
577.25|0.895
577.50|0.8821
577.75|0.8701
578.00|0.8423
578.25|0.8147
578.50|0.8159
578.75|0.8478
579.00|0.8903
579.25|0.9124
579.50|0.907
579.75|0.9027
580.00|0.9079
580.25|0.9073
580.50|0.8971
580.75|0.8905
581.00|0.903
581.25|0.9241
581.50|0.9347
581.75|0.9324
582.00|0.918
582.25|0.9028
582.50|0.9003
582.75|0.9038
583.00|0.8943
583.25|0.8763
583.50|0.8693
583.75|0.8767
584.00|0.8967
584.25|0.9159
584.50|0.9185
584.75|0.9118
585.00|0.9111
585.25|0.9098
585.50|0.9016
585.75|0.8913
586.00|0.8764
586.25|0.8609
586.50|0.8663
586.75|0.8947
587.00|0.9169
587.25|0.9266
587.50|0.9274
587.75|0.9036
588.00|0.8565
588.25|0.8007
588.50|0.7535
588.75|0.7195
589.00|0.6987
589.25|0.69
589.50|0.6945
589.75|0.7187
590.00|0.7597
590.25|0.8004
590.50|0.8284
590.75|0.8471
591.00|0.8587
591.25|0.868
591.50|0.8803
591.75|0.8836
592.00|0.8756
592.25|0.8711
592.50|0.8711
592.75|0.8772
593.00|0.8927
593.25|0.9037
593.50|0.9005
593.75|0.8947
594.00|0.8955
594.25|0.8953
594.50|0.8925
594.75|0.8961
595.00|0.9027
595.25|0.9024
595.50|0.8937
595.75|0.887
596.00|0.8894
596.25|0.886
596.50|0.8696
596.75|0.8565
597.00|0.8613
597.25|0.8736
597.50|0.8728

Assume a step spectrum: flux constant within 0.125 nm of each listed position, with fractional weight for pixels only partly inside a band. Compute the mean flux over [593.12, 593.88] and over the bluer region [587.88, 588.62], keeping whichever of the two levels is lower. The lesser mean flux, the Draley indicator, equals 0.804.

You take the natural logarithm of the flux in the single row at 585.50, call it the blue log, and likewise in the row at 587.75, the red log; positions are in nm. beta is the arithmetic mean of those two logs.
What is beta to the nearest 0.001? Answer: -0.102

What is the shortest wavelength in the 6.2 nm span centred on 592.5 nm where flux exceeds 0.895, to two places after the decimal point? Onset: 593.25 nm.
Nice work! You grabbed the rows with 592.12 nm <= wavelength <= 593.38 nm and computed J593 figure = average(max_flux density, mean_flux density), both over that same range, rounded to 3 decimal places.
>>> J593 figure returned 0.893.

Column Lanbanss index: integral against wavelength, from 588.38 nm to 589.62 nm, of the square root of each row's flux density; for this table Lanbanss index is 1.05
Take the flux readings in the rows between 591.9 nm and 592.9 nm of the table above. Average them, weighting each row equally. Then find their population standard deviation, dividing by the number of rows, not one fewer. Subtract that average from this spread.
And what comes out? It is -0.871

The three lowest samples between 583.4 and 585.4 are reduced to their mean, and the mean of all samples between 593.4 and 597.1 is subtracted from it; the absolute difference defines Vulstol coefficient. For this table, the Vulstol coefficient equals 0.007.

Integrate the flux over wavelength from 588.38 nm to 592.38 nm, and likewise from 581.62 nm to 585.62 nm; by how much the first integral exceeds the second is 0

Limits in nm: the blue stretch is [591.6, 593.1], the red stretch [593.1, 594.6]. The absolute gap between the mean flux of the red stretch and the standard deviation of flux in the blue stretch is 0.889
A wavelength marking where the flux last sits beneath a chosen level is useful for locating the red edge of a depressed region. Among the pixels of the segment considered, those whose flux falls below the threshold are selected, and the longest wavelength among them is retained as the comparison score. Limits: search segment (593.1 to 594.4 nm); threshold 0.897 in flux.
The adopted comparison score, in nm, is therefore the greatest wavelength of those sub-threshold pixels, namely 594.25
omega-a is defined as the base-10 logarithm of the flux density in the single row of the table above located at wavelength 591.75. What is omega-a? -0.054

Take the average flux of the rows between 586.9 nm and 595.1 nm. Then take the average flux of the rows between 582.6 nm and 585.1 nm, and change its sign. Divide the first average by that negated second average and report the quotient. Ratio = -0.94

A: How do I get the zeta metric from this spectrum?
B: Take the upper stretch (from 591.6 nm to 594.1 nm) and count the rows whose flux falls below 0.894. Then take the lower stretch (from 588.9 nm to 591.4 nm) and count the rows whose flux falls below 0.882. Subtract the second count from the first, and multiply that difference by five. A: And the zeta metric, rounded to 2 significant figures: -20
